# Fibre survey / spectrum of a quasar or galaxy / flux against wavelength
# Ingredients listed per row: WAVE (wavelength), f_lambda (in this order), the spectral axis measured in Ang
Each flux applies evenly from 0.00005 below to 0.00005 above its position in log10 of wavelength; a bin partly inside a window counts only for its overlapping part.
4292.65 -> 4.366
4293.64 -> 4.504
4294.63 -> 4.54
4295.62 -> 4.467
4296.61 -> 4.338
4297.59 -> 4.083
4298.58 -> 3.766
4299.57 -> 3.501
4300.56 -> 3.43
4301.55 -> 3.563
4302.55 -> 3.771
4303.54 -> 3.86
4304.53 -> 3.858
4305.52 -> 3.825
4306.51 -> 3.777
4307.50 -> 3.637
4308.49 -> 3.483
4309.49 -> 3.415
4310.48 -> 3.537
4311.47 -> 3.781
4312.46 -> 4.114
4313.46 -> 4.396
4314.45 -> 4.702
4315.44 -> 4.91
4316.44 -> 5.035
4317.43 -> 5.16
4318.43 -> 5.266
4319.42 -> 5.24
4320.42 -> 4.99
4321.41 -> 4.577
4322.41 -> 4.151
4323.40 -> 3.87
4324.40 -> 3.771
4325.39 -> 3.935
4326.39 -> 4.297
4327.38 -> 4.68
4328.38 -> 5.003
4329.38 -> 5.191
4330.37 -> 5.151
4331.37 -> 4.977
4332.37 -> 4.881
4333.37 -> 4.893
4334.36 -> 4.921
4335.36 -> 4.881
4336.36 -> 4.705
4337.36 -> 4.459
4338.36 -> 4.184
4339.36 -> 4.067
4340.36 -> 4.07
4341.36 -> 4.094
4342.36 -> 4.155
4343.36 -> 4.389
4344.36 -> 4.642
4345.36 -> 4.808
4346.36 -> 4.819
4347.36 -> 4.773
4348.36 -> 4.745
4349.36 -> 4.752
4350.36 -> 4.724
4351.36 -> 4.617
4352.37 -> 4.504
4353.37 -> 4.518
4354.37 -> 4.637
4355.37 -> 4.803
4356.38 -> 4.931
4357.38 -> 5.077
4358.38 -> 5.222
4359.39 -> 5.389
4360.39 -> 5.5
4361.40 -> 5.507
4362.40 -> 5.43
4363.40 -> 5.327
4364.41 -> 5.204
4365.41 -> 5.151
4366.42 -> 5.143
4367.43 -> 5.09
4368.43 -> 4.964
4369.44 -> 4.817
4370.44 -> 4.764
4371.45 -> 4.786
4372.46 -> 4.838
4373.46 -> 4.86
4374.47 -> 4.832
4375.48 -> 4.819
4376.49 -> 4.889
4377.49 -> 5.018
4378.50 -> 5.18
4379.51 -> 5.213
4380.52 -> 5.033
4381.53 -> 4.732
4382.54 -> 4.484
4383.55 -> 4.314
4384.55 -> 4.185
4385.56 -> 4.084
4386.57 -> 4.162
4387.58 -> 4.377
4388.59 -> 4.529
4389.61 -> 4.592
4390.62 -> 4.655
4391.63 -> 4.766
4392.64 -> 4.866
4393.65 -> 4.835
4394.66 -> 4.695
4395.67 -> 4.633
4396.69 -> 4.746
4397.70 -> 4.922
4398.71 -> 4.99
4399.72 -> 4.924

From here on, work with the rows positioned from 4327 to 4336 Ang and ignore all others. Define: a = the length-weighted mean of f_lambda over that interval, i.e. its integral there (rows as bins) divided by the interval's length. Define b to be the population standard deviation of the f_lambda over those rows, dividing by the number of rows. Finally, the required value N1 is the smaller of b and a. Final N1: 0.14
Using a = 5.0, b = 0.14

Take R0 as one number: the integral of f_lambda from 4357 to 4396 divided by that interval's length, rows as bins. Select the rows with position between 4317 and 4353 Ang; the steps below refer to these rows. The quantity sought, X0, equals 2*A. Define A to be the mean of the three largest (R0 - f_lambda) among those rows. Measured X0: 2.0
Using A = 1.0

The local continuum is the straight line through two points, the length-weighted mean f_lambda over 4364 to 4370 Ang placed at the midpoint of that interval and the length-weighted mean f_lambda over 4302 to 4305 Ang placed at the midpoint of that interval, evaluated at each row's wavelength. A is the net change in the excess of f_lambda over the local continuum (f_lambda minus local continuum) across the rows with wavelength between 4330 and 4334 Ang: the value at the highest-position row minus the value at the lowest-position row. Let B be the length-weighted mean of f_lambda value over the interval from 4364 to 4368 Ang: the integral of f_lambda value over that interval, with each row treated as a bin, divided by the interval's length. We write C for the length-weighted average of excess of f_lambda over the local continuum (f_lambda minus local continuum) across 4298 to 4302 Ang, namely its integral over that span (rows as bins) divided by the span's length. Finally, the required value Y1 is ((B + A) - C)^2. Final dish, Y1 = 25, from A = -0.32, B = 5.14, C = -0.17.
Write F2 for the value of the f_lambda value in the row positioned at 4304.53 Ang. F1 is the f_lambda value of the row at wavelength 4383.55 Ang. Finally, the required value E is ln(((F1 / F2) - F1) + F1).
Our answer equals 0.11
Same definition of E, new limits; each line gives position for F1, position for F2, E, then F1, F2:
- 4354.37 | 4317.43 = -0.11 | 4.637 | 5.16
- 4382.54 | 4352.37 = 0.00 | 4.484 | 4.504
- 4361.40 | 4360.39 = 0.00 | 5.507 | 5.5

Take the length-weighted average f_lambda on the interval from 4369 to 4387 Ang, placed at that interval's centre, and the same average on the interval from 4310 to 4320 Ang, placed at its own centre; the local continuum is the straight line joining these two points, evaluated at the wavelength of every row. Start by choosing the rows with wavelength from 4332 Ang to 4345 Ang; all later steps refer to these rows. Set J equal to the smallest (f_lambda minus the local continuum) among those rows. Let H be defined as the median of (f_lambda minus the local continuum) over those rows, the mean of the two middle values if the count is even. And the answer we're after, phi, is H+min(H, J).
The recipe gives -0.8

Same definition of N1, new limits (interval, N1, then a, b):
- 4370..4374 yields 0.04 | 4.8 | 0.04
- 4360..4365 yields 0.11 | 5.4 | 0.11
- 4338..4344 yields 0.11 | 4.2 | 0.11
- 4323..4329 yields 0.45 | 4.3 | 0.45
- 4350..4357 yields 0.14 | 4.7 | 0.14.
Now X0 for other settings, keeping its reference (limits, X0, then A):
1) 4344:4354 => 0.6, 0.3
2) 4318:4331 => 2.0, 1.0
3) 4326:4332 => 0.4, 0.2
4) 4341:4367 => 1.3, 0.7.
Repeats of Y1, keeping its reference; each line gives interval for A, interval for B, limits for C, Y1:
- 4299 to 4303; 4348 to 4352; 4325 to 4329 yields 22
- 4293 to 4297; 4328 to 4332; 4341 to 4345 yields 26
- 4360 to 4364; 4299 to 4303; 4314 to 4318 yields 6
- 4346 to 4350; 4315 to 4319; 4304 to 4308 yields 26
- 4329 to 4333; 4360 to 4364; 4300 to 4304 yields 27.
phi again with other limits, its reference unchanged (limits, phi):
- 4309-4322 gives -1.1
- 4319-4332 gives -0.8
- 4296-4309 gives -2.0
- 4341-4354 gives -0.6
